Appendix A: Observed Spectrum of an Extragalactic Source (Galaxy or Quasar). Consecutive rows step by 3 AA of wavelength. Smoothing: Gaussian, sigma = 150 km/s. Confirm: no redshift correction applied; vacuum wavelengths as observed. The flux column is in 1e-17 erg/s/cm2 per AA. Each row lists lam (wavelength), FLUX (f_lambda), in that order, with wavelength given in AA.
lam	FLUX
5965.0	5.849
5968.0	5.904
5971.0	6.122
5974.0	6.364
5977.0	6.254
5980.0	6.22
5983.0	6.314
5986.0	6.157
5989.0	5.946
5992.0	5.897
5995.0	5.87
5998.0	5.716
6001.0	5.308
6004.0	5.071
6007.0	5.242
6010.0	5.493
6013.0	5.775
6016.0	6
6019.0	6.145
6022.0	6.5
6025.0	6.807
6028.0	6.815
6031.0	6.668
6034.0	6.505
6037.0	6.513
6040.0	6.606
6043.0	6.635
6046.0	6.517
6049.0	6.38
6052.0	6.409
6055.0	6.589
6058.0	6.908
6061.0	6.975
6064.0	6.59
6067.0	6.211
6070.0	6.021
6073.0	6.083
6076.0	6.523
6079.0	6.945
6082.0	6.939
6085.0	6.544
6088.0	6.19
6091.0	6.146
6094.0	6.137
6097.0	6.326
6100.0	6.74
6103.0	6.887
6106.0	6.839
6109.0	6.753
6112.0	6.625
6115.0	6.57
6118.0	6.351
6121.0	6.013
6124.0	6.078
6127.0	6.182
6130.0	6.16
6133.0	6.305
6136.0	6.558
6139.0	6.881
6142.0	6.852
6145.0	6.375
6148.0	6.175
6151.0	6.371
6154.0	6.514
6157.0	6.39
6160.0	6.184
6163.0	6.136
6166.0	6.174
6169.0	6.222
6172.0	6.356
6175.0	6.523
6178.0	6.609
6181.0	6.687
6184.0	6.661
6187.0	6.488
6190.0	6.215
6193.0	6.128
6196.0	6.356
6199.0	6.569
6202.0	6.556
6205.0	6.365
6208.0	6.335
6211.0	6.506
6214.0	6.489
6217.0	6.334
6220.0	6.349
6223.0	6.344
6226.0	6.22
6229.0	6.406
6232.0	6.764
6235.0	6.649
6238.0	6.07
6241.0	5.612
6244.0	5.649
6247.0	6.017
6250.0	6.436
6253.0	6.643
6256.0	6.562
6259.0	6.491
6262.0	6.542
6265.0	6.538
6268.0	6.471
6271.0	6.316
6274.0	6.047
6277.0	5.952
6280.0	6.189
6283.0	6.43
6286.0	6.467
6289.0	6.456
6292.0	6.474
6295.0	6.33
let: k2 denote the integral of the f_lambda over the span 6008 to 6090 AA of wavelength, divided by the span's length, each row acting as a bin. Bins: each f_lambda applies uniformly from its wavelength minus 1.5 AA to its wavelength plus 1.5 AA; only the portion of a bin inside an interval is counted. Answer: 6.45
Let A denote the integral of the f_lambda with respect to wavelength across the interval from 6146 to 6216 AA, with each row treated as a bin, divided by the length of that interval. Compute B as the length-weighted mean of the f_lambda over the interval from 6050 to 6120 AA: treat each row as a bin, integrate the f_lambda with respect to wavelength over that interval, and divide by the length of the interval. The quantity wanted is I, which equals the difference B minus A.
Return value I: 0.1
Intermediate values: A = 6.39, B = 6.53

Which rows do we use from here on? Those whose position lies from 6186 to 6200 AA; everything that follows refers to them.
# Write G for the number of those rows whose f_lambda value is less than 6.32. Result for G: 2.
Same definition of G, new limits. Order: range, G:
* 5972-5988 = 4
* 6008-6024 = 4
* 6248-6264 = 0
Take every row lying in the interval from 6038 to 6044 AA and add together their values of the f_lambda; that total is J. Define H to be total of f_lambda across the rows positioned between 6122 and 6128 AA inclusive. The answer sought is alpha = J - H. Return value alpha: 1.0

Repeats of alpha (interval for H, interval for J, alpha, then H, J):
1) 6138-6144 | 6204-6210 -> -1.0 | 13.7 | 12.7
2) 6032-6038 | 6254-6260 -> 0.0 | 13.0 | 13.1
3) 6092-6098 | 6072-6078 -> 0.1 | 12.5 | 12.6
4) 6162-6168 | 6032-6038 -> 0.7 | 12.3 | 13.0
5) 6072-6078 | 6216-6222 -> 0.1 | 12.6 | 12.7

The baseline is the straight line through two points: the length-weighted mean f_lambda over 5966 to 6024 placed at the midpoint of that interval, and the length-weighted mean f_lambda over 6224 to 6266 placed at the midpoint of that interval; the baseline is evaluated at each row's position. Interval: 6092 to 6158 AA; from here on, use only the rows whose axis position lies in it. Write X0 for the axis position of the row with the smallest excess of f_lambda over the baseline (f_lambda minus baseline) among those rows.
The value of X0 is 6121.0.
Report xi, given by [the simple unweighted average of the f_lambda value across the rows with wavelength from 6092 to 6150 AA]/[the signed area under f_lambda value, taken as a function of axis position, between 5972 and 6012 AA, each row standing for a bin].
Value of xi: 0.028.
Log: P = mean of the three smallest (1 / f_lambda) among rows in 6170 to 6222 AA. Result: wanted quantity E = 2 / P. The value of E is 13.3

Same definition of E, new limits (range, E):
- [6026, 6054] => 13.4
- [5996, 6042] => 13.5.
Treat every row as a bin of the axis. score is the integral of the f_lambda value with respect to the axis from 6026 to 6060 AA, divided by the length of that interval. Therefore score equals 6.60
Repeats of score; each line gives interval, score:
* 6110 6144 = 6.42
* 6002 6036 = 6.09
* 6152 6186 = 6.41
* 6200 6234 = 6.43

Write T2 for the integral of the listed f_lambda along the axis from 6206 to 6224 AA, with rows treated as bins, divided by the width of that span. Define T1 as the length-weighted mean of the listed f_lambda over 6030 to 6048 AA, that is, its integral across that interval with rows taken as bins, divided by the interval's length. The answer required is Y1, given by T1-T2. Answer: 0.2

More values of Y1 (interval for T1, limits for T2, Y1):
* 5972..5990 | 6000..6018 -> 0.7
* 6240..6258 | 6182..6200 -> -0.2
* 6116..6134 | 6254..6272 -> -0.3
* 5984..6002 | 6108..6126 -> -0.5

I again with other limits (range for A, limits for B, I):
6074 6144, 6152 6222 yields -0.1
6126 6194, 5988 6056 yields -0.3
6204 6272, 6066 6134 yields 0.1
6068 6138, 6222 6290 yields -0.1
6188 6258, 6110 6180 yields 0.0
